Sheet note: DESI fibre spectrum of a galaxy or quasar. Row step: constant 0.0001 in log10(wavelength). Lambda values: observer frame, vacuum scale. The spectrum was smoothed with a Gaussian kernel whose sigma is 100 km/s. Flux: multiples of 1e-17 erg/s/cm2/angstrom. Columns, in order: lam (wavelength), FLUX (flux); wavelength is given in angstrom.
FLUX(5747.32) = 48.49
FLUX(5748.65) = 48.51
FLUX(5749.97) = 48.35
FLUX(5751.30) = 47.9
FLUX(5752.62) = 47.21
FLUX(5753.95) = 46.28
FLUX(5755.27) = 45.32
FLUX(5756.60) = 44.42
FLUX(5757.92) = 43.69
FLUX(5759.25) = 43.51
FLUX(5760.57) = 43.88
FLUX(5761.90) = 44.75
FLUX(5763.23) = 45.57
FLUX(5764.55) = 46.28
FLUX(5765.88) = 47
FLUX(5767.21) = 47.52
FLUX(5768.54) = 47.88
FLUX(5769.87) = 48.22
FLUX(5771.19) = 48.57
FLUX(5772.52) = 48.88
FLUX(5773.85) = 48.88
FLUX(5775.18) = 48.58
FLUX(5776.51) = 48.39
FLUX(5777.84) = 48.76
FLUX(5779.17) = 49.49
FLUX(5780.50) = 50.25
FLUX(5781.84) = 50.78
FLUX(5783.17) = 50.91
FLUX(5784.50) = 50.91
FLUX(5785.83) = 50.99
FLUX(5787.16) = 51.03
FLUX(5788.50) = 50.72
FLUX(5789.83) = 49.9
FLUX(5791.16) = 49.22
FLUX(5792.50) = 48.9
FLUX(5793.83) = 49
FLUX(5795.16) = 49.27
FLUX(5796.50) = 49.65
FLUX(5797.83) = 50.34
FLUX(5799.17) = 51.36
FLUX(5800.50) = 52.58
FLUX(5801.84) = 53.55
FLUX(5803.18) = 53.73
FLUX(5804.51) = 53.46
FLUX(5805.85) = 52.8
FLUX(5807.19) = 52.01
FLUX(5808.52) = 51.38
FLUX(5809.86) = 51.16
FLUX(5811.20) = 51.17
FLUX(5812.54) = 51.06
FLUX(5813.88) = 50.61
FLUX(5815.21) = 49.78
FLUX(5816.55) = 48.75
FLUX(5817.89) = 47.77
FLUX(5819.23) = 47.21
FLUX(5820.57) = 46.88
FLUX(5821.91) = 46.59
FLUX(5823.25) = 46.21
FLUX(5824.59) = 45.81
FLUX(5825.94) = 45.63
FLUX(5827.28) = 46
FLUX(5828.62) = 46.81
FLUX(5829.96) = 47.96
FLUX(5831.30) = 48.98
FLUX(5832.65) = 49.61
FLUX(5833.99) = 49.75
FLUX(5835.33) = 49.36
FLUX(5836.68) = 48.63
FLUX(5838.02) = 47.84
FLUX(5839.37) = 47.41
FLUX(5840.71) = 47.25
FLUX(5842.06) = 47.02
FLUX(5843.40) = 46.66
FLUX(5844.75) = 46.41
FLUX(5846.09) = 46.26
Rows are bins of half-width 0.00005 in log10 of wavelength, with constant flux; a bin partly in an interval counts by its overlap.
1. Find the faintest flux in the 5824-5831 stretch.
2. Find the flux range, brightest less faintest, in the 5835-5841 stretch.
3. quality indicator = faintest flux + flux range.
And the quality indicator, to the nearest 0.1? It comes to 47.7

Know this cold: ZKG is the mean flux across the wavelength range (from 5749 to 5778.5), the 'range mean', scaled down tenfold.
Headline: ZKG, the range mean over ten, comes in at 4.68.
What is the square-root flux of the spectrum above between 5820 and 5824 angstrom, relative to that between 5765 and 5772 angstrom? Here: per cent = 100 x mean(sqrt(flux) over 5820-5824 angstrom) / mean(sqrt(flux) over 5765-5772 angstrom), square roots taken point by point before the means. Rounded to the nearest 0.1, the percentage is 98.7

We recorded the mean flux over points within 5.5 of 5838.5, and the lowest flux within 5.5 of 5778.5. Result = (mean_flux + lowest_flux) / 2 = 48.2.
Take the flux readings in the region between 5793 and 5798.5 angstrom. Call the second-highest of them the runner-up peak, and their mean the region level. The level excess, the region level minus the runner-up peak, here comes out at -0.1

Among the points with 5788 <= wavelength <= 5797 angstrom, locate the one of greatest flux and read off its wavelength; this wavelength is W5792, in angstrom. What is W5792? 5788.50 angstrom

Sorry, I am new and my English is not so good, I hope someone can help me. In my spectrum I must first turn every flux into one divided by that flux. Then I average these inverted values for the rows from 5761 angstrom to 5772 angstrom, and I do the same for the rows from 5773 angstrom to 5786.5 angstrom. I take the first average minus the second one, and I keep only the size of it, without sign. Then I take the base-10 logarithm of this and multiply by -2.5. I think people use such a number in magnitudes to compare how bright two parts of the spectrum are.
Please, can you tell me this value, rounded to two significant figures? 7.3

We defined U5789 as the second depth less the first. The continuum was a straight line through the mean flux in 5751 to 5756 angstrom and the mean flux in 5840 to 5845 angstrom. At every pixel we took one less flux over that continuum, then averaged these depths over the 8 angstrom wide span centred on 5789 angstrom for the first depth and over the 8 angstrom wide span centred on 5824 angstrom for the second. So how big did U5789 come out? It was 0.09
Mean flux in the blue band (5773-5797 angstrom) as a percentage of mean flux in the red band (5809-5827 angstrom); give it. 103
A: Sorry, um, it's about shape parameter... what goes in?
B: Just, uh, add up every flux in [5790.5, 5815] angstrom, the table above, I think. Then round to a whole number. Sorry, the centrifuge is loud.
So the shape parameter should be 921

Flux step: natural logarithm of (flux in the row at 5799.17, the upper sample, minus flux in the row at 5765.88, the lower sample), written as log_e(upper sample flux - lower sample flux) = 1.47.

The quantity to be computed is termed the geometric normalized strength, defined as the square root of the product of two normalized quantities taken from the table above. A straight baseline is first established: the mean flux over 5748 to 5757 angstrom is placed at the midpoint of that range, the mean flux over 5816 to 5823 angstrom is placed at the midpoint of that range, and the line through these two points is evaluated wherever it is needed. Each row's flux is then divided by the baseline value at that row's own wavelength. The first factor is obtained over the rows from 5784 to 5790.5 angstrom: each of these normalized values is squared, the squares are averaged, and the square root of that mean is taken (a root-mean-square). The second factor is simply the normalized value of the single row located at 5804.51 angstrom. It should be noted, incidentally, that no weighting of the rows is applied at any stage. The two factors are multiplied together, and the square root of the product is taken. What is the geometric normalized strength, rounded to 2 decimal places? 1.10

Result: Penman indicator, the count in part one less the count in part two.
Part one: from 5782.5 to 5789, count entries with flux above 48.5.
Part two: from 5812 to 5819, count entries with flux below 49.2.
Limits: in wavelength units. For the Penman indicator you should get 3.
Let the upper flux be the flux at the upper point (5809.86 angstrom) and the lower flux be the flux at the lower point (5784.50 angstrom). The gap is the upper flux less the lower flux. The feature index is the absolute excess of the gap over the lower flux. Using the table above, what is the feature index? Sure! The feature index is 50.7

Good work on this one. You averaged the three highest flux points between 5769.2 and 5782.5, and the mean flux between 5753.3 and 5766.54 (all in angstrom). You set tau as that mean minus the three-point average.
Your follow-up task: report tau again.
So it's -5.1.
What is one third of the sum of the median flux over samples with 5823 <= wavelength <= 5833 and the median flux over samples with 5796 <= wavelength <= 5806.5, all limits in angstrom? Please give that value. 33.1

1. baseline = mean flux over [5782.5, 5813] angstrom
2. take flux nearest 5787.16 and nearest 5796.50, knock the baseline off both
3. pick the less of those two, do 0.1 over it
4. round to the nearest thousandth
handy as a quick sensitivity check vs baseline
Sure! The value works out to -0.069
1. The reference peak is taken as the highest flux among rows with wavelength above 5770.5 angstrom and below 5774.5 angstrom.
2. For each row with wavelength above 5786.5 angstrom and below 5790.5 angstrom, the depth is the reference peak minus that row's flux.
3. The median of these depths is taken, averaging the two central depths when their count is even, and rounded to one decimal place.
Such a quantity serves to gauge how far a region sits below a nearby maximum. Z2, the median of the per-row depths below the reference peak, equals -1.8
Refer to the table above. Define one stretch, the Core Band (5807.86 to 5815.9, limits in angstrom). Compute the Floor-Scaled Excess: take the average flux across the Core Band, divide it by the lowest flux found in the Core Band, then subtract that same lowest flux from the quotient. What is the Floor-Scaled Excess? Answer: -49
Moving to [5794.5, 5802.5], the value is -48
